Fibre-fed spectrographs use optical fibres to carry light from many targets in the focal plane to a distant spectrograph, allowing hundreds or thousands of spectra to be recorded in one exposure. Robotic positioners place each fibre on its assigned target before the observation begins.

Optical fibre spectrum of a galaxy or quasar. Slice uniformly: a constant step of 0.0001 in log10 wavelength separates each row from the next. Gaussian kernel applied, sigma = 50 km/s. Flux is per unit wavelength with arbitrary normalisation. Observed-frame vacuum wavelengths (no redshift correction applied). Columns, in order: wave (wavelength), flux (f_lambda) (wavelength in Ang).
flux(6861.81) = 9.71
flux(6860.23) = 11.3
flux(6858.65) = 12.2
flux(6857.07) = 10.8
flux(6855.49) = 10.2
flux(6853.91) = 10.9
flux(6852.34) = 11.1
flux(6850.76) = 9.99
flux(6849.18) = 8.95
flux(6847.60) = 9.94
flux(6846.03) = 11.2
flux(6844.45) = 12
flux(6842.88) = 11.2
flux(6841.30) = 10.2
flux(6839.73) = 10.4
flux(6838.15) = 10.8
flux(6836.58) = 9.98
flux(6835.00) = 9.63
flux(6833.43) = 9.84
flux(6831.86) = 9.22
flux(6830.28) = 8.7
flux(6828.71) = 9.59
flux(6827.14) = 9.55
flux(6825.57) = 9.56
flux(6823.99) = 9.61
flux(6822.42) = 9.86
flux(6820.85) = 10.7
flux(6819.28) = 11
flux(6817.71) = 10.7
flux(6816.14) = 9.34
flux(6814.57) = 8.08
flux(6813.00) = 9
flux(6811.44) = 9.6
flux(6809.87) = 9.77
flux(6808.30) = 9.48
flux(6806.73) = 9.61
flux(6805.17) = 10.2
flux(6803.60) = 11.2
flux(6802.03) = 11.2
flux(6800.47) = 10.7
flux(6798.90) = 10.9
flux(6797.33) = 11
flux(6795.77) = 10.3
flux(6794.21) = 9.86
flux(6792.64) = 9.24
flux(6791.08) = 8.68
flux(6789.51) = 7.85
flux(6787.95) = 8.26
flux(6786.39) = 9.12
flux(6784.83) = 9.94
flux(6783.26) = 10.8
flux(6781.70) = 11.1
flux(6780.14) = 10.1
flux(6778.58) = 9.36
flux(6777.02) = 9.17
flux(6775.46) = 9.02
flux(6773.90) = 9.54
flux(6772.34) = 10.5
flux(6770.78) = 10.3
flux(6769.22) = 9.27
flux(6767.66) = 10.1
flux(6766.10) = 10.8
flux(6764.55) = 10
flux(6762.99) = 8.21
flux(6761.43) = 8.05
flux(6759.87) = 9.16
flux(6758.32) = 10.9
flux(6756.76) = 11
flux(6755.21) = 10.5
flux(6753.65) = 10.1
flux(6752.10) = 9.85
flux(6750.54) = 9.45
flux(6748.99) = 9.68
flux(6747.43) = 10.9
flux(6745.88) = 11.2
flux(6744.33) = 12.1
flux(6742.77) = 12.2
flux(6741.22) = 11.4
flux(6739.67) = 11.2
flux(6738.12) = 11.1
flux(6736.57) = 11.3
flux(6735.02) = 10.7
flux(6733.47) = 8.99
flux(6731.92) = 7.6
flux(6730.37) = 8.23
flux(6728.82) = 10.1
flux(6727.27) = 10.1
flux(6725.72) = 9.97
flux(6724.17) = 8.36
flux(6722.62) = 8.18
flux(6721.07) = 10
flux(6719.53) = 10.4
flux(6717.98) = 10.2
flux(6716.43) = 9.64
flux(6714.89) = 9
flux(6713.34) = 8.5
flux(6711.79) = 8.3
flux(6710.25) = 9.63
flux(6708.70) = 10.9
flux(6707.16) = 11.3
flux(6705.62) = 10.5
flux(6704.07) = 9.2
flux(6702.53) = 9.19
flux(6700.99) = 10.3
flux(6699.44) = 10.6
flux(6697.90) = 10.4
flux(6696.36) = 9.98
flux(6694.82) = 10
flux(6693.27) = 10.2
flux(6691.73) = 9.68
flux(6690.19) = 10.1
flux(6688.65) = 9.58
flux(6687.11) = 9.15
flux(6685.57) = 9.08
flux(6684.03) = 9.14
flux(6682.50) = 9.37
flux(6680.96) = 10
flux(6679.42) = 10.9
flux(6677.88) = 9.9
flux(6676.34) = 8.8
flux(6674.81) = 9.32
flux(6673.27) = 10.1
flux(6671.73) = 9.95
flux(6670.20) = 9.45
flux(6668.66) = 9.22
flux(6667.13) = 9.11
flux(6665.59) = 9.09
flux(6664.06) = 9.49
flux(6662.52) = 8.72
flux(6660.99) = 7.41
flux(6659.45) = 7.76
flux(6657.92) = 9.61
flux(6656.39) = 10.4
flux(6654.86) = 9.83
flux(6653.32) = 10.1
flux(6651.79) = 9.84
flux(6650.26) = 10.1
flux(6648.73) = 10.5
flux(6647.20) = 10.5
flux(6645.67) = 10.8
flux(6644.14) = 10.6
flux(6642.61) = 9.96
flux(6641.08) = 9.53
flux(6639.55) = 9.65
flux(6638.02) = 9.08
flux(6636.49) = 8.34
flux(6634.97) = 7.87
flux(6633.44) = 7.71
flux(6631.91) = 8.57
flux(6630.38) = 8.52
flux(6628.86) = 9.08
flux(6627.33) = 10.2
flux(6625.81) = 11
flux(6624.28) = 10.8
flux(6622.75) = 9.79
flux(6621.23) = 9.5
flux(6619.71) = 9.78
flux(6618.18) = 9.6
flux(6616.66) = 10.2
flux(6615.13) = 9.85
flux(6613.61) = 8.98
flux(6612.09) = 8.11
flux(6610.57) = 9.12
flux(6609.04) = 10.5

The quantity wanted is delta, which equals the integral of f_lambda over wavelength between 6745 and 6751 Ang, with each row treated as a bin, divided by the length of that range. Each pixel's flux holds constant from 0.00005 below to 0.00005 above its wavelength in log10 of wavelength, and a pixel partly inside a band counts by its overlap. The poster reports 10.4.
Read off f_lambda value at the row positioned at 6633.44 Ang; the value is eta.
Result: 7.71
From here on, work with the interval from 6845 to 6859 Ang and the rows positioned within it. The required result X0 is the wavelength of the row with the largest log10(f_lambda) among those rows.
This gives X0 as 6858.65 Ang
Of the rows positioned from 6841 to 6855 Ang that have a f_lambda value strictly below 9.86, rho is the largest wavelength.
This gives 6849.18 Ang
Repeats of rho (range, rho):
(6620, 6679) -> 6676.34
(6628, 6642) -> 6641.08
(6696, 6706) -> 6704.07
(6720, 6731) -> 6730.37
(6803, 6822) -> 6816.14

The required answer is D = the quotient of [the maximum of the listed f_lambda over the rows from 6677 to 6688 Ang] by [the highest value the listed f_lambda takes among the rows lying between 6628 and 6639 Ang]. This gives 1.20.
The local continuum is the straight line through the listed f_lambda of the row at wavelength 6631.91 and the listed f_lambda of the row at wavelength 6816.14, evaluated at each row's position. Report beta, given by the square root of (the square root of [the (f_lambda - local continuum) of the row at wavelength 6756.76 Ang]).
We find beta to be 1.18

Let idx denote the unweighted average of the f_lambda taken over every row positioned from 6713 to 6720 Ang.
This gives 9.5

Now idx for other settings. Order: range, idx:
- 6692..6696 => 10.1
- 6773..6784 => 9.9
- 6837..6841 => 10.6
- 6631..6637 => 8.1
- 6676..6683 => 9.8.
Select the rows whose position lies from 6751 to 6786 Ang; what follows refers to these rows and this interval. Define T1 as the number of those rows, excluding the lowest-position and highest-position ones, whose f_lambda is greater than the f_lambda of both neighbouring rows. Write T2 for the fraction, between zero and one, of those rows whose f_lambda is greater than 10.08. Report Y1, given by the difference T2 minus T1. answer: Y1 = -3.5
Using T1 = 4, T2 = 0.50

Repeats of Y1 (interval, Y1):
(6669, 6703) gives -4.7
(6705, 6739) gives -2.5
